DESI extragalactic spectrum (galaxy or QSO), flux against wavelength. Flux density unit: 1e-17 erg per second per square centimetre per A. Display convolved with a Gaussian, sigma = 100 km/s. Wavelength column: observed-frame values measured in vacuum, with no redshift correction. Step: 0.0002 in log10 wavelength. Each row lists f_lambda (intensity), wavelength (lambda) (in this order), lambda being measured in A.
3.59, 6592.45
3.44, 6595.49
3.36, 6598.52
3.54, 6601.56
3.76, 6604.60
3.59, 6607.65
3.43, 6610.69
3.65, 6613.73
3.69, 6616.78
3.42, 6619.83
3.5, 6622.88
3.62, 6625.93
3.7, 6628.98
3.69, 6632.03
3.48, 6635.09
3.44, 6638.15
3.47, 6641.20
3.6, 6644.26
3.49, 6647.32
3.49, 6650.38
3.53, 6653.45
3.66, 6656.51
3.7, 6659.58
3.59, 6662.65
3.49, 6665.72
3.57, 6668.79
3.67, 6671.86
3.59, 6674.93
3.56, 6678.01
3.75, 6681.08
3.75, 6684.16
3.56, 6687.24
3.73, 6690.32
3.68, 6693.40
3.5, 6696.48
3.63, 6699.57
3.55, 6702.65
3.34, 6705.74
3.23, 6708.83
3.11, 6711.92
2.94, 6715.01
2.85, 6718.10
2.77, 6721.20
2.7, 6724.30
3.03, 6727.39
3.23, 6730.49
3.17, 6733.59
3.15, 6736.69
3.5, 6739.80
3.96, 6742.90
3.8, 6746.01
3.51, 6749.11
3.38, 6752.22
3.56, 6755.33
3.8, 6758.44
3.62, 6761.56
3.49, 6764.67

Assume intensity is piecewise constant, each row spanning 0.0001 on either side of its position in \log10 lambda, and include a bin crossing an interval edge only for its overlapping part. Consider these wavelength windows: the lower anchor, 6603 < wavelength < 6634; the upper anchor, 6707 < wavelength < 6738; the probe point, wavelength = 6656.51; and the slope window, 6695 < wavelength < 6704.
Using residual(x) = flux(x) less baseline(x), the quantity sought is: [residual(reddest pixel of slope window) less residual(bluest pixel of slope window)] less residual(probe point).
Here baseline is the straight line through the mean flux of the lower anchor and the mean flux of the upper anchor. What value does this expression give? -0.19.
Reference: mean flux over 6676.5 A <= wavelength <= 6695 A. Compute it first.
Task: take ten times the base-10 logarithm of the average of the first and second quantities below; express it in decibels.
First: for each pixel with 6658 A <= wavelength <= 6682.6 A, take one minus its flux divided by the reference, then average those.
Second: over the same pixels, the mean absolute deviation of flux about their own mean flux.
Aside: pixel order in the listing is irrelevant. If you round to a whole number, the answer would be -14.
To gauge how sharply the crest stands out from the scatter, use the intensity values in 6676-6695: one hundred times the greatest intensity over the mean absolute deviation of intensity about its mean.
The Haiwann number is 5037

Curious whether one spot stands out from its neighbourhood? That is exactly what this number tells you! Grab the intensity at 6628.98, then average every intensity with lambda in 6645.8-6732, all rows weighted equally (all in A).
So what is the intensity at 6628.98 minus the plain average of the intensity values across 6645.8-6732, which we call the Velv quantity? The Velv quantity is 0.28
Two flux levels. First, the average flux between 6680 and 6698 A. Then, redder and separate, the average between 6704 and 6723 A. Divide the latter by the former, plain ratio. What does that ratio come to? 0.83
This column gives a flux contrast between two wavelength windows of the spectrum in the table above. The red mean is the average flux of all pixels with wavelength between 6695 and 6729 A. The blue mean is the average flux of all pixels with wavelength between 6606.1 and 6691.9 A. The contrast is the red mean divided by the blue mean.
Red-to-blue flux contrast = 0.88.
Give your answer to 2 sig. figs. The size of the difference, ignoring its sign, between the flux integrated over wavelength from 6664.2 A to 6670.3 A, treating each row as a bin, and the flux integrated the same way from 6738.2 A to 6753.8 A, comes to 35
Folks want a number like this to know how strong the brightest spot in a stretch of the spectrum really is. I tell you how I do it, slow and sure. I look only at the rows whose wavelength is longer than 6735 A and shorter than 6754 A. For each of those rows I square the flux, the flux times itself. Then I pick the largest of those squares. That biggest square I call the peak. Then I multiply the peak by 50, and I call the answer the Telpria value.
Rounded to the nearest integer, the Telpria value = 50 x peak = 784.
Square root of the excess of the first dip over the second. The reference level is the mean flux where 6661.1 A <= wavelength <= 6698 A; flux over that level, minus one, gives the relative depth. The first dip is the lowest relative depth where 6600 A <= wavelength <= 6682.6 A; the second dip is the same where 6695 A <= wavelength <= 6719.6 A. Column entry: 0.40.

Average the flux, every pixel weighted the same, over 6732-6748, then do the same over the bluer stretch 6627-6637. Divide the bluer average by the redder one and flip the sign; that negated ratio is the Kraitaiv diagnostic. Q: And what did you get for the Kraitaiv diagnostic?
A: -1.03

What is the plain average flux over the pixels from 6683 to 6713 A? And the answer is 3.51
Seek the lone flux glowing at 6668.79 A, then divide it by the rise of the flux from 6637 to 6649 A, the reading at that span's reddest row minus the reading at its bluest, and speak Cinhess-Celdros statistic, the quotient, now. 71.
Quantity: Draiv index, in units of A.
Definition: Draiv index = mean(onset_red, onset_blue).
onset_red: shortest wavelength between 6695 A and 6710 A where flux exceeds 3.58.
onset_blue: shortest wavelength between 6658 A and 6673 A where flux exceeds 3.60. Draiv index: 6679.6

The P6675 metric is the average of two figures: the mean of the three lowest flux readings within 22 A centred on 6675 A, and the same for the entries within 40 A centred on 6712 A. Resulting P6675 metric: 3.16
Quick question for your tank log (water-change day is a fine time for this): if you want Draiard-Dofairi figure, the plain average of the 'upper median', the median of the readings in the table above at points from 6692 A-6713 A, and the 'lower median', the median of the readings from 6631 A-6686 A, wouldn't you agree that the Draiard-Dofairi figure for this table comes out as 3.54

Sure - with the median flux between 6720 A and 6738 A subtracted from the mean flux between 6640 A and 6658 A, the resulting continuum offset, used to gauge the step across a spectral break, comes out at 0.45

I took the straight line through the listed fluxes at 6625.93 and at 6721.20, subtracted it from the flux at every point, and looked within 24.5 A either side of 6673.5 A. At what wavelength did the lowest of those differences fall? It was 6650.38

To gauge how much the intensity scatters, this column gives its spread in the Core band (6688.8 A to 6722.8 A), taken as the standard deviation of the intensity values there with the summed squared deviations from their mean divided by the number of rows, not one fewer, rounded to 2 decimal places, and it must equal 0.33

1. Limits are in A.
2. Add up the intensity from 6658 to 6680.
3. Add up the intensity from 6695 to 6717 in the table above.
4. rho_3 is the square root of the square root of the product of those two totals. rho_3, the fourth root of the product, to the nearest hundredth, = 4.92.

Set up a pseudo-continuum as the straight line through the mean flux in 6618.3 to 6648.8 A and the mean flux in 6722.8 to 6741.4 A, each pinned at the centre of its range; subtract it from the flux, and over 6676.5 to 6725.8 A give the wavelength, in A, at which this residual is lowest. 6724.30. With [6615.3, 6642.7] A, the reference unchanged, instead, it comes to 6619.83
